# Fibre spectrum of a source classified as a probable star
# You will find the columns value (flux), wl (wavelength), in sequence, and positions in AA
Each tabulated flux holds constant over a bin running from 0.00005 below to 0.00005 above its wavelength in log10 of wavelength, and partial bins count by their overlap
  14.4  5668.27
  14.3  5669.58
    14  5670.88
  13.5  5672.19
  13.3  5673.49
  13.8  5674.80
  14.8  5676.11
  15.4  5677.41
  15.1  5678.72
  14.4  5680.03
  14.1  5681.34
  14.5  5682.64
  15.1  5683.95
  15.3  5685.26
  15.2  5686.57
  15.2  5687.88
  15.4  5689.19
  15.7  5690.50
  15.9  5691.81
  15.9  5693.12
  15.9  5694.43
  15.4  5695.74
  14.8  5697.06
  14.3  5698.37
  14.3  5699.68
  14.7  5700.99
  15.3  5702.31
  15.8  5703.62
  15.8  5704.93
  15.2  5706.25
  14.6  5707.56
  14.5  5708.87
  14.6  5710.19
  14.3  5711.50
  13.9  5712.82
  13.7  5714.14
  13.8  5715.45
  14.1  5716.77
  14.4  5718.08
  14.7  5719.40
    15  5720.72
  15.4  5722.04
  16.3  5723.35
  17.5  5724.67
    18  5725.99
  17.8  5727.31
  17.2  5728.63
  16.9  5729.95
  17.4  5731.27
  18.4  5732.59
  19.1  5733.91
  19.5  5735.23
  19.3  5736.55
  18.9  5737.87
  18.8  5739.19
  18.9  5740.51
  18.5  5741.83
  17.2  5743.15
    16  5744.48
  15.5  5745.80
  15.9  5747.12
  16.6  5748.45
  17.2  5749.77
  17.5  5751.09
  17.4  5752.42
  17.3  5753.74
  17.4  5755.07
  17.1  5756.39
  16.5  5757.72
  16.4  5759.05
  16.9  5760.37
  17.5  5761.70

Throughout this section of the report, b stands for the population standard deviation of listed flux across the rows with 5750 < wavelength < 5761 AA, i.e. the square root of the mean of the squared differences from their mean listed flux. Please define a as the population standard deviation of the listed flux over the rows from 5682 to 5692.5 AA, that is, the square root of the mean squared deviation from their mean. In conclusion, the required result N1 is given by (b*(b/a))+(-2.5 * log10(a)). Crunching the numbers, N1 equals 1.42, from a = 0.39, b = 0.40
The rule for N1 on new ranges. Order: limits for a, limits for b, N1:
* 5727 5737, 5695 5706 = 0.40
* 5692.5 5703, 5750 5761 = 0.80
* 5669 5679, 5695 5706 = 0.83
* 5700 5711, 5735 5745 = 3.19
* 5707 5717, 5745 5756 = 2.69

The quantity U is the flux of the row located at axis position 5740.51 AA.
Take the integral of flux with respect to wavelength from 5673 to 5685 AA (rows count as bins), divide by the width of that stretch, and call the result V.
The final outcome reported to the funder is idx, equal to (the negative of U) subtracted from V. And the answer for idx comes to 33.4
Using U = 18.9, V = 14.5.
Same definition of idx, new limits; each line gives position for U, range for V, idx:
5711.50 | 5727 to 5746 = 32.3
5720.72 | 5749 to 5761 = 32.1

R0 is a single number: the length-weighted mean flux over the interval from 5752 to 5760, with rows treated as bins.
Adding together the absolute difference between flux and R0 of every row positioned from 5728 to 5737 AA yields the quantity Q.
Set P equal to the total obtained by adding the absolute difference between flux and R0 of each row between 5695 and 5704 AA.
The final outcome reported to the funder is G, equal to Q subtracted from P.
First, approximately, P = 14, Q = 9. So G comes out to 5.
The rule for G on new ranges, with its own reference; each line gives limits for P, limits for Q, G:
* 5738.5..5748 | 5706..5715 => -9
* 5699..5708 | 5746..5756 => 10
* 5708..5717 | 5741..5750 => 14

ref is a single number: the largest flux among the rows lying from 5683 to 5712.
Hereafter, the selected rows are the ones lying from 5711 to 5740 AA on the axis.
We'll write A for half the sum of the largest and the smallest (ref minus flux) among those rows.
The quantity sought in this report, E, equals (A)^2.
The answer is 0.49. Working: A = -0.7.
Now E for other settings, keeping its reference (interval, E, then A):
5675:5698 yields 0.81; 0.9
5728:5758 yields 2.56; -1.6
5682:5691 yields 0.64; 0.8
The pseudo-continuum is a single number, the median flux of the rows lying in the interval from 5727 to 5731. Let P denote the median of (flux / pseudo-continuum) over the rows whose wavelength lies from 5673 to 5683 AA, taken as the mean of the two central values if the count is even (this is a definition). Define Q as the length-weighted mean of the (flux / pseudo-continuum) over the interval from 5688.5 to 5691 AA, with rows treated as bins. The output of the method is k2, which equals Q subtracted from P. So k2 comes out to -0.06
